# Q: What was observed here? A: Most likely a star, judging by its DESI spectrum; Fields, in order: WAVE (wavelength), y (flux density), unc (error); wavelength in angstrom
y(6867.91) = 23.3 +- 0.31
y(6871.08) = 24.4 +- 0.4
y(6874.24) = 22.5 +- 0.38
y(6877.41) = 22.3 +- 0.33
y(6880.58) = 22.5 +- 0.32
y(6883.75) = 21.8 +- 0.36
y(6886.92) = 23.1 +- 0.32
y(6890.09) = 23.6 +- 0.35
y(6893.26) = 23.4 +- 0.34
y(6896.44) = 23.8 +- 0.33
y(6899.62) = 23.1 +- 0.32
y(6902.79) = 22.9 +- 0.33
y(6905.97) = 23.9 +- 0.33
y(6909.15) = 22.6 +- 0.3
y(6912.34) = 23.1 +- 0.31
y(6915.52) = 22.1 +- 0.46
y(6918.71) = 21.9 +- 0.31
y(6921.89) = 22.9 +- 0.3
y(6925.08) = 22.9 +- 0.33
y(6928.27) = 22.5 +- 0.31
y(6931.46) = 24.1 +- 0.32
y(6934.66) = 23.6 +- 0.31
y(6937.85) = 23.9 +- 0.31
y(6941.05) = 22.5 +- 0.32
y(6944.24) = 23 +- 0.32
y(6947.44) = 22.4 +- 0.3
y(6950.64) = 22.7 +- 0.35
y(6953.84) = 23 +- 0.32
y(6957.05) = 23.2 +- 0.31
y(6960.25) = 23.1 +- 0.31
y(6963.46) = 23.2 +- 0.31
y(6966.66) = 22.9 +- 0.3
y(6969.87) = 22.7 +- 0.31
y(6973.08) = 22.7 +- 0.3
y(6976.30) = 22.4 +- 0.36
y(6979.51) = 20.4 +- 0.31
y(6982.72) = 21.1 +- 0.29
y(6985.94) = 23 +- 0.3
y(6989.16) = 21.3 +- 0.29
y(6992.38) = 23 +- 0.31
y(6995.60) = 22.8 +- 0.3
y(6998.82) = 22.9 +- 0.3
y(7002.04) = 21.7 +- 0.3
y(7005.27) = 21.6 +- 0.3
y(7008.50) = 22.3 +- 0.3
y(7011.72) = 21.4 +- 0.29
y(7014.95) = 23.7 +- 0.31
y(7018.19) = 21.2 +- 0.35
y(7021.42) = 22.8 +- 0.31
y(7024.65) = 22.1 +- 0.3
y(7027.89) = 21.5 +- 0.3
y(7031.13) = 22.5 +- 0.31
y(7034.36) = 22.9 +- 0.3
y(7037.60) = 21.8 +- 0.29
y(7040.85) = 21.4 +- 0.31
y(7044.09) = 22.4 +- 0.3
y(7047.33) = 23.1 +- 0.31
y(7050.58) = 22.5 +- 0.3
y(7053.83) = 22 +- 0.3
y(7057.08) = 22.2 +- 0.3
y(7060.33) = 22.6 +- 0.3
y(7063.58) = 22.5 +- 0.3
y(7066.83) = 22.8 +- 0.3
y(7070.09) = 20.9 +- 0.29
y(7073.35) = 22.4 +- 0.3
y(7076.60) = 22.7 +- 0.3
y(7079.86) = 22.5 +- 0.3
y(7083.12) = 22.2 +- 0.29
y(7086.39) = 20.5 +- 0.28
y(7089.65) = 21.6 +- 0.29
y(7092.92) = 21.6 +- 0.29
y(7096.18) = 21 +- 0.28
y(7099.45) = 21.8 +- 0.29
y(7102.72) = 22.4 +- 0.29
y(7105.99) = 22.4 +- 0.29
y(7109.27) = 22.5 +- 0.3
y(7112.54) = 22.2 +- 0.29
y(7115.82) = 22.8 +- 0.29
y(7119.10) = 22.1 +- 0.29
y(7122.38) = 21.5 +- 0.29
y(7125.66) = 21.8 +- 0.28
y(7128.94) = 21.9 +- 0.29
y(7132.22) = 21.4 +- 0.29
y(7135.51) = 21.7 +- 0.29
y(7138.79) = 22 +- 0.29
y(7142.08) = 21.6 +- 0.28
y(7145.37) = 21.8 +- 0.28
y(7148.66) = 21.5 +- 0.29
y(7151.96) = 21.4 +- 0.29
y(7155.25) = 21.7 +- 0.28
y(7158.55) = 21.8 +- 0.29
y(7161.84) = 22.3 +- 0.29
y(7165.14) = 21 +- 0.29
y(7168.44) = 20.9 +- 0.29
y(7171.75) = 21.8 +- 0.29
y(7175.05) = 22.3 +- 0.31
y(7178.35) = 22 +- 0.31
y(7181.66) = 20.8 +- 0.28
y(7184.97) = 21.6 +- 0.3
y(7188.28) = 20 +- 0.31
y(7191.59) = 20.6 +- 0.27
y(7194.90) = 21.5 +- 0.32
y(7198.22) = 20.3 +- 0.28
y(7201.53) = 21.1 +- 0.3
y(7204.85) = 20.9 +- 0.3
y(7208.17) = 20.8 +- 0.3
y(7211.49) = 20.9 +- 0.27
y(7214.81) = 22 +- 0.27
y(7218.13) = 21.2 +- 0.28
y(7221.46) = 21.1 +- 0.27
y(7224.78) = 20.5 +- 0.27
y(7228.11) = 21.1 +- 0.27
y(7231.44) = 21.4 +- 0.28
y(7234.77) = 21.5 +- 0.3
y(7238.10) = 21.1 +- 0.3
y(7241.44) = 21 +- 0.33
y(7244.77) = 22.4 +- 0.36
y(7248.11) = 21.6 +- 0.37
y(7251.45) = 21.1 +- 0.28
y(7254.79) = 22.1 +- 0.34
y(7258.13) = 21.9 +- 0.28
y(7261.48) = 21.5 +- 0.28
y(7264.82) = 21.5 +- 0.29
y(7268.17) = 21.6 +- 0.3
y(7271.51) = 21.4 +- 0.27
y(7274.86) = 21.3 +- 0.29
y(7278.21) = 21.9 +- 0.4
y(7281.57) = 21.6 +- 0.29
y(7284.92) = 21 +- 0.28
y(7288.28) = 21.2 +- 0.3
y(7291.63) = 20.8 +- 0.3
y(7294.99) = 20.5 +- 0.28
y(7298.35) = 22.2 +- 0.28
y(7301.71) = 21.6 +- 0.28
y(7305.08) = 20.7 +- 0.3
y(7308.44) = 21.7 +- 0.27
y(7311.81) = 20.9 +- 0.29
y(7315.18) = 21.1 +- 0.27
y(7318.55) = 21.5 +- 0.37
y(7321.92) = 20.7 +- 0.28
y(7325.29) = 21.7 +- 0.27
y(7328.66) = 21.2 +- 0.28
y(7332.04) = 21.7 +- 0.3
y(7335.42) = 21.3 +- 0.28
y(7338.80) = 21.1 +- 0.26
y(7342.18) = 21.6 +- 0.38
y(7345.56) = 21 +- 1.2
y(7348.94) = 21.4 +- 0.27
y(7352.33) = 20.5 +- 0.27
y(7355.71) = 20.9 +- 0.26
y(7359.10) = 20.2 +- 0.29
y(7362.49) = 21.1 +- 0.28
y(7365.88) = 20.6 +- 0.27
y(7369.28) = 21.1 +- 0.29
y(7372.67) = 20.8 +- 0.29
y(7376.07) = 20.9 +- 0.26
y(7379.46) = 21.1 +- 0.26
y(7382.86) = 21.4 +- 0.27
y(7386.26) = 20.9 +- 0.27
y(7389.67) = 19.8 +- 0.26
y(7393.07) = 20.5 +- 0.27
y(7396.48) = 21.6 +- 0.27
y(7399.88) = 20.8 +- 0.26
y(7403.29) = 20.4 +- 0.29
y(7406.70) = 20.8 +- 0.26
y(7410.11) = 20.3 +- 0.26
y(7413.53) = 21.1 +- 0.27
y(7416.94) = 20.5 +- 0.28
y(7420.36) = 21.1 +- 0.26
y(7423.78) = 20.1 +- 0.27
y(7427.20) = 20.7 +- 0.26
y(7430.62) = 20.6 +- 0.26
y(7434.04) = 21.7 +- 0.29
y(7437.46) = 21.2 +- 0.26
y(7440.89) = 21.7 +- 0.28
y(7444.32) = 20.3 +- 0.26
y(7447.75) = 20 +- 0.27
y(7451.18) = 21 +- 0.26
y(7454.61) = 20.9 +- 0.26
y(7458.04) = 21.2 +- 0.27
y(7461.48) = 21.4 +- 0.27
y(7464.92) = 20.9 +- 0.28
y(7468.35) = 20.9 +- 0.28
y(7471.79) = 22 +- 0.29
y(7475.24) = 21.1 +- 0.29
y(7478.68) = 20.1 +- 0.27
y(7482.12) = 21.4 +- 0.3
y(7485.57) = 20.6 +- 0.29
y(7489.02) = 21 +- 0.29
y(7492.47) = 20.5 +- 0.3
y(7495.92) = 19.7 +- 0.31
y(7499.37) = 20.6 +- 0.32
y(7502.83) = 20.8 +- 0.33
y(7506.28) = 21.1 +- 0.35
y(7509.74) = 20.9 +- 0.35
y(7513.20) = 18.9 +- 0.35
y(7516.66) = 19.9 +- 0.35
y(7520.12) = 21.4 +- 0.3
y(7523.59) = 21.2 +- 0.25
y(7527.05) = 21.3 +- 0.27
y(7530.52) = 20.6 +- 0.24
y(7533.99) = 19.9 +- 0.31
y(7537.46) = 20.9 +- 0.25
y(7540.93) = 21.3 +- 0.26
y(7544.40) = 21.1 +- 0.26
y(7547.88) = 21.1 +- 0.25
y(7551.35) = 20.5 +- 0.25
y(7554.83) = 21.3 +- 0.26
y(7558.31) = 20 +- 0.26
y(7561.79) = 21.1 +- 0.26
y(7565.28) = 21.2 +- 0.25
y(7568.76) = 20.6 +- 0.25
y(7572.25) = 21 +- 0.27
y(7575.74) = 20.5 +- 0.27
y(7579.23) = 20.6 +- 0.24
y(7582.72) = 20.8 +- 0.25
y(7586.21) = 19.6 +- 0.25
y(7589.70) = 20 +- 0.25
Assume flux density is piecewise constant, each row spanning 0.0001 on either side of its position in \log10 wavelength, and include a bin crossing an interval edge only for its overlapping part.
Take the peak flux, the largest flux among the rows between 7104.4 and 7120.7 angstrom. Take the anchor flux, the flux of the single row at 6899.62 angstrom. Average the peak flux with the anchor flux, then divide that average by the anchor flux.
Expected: 0.99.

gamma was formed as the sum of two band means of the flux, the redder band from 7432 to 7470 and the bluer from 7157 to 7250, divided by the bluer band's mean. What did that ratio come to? 1.99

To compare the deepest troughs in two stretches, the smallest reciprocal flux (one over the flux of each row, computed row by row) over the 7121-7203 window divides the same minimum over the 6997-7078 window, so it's 0.94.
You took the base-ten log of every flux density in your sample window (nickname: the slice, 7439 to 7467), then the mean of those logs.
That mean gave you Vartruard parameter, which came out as 1.32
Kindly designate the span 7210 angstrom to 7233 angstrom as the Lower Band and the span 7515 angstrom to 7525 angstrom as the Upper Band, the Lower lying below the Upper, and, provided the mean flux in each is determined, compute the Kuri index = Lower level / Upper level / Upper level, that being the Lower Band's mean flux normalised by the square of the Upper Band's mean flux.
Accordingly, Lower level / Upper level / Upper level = 0.0488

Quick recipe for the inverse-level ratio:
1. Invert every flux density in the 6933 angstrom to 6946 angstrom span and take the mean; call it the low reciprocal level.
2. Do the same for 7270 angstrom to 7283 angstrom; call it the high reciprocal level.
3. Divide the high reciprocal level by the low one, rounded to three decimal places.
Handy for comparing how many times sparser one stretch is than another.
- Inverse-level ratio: 1.078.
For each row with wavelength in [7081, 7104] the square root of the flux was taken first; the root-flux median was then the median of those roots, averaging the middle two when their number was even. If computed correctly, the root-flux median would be 4.65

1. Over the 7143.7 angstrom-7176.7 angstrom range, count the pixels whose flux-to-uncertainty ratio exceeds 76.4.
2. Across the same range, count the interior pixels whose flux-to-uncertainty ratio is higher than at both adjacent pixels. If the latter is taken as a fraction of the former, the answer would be 1.0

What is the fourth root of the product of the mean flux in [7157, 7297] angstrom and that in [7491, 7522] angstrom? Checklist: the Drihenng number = 4.57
